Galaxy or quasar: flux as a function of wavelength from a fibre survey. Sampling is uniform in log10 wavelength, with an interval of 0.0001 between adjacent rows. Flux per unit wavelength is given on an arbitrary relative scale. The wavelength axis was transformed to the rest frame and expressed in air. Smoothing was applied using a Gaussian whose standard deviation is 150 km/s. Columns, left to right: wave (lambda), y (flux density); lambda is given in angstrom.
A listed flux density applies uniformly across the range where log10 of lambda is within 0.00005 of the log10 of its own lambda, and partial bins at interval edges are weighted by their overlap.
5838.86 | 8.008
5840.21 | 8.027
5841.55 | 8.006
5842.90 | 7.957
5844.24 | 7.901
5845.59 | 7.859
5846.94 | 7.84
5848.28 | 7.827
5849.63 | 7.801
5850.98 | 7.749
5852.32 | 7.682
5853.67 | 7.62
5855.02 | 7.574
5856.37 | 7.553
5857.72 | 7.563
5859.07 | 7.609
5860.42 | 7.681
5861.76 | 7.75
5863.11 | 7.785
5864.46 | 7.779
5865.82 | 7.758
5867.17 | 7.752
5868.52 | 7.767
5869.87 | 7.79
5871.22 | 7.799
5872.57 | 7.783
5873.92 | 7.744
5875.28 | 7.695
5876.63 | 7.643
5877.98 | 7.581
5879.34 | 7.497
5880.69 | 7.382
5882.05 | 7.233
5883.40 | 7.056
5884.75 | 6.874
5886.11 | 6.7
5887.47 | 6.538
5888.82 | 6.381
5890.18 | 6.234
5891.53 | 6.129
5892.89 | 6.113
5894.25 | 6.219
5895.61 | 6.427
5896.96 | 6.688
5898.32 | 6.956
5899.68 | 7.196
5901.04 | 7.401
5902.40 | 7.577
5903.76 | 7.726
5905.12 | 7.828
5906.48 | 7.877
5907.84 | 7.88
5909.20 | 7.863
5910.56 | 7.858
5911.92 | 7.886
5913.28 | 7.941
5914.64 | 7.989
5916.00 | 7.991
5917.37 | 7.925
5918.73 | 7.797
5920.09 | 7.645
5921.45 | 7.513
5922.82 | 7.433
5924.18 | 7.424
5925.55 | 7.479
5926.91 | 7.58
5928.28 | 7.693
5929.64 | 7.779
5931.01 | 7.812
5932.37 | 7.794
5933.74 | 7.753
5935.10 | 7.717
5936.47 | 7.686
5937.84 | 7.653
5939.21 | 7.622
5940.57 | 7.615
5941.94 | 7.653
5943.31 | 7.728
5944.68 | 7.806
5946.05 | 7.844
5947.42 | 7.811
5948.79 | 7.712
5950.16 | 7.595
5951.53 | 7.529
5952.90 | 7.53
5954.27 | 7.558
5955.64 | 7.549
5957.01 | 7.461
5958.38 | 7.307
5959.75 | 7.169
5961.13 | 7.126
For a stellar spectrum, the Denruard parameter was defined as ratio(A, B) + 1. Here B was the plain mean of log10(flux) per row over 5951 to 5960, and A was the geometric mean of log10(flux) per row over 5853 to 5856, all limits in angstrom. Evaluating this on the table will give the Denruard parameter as 2.01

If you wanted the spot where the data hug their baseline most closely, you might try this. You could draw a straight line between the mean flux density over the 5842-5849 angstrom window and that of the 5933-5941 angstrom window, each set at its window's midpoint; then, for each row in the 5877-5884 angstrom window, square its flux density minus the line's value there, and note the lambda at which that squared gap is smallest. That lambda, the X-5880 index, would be 5877.98 angstrom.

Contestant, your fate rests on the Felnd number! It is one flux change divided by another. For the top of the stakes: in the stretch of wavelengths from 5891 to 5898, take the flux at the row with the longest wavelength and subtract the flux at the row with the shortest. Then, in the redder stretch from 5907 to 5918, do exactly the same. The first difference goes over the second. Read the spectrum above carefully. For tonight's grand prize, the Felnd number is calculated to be 12.4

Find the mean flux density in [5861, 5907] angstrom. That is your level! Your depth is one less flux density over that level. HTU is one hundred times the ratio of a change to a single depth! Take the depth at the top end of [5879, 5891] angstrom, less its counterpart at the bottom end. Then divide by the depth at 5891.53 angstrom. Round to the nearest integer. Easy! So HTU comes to 112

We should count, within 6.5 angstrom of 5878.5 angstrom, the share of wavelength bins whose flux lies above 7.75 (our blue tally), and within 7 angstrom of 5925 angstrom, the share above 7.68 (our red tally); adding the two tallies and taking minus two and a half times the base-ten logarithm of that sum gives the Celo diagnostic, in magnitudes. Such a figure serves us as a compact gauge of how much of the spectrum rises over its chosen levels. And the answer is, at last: 0.75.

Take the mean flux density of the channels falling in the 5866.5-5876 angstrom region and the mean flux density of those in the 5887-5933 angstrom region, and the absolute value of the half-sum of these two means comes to 7.57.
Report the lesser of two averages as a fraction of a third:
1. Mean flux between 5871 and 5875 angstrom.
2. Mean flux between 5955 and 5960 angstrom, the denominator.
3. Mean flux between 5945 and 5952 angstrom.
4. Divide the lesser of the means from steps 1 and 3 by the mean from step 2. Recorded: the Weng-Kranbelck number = 1.04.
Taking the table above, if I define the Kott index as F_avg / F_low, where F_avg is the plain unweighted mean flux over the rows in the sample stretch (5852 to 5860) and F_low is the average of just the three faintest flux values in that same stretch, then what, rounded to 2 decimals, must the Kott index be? 1.00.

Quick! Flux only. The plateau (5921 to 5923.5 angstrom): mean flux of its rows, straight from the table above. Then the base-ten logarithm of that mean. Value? 0.873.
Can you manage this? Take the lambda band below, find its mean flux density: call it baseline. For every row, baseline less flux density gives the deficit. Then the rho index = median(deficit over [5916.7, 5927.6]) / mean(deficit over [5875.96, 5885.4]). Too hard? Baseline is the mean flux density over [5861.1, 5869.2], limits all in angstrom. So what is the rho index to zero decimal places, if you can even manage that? 0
